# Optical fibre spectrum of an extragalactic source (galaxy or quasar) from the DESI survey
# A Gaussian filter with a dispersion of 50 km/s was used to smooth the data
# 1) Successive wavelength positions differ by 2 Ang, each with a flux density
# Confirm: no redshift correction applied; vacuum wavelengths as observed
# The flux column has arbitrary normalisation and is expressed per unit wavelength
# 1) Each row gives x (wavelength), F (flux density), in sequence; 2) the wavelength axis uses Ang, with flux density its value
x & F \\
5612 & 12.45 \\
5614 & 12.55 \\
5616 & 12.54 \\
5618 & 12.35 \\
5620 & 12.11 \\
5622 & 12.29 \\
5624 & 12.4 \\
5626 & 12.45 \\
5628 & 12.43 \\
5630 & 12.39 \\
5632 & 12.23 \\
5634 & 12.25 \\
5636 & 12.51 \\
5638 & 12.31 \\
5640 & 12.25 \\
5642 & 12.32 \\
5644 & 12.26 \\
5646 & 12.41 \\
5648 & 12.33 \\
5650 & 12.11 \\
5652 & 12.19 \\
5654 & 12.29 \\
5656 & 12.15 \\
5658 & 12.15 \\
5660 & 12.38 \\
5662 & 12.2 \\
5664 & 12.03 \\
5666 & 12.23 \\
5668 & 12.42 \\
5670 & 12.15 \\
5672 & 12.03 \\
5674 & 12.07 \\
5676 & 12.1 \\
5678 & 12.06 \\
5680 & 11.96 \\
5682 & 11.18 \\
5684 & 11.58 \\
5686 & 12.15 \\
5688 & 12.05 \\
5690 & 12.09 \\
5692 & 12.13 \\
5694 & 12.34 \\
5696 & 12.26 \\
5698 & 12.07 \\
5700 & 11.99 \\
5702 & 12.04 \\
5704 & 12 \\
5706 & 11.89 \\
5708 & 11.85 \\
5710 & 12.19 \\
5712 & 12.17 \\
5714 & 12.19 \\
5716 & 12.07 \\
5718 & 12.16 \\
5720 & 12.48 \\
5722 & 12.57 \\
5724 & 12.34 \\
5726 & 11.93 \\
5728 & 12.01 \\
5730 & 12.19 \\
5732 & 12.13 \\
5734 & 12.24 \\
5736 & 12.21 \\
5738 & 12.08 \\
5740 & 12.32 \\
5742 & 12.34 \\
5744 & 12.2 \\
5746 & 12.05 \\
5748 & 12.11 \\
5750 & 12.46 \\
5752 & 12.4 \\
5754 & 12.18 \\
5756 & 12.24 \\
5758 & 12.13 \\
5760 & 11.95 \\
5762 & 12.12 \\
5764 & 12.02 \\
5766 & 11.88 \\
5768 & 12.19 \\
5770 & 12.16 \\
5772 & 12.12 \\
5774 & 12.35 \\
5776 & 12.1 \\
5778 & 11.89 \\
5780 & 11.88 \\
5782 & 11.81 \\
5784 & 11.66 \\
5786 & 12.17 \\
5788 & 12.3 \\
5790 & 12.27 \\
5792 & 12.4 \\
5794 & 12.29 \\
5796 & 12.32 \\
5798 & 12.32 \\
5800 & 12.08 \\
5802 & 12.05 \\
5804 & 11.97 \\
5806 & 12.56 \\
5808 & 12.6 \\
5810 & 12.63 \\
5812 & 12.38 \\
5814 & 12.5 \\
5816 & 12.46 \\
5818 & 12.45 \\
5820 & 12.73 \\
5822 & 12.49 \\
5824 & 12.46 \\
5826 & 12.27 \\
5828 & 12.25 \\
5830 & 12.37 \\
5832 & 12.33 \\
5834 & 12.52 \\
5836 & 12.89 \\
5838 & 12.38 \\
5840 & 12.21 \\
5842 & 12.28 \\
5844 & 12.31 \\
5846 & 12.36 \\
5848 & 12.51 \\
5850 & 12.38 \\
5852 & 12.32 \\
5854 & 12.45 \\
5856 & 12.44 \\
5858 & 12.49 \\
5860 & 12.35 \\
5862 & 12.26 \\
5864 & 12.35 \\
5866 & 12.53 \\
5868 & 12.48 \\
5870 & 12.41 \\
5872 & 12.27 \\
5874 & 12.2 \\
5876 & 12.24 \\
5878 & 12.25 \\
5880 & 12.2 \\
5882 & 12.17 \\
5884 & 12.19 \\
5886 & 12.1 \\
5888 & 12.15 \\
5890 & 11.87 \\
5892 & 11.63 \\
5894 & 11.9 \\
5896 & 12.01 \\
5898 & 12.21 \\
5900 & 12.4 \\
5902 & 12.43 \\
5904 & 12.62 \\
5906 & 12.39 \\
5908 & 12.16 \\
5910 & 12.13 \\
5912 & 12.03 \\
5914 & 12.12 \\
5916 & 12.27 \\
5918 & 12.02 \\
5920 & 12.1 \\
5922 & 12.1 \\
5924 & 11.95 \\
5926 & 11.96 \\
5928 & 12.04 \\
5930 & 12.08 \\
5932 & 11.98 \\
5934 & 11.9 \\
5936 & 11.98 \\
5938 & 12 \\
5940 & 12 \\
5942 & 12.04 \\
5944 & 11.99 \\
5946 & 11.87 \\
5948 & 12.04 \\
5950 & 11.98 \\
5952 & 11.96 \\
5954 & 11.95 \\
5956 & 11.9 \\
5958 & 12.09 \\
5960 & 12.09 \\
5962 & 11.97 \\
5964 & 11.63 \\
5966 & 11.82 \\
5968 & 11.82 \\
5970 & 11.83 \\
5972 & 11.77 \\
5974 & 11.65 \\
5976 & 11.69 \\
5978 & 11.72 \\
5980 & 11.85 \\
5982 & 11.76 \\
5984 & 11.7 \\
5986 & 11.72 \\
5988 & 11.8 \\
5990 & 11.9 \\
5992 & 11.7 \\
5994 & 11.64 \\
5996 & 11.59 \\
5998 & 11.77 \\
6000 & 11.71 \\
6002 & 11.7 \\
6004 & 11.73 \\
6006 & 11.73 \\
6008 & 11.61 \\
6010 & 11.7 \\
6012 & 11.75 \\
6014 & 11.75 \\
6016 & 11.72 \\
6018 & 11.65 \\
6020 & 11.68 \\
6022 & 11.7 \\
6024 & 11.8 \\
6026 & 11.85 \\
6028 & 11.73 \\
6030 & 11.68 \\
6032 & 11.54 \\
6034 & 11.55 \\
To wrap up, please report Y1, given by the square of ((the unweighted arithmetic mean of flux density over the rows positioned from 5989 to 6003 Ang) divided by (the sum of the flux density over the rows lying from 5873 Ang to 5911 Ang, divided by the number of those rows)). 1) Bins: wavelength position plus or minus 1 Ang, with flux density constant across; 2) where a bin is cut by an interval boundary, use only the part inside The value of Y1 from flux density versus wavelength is 0.93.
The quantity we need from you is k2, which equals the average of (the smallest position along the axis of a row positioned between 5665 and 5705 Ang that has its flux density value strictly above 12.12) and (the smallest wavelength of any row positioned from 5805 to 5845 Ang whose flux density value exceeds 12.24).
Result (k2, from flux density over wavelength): 5736 Ang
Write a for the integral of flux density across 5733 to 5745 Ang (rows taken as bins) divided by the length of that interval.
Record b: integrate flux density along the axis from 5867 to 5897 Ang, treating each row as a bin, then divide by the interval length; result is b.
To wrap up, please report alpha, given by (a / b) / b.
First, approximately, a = 12.2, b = 12.1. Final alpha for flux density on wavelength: 0.083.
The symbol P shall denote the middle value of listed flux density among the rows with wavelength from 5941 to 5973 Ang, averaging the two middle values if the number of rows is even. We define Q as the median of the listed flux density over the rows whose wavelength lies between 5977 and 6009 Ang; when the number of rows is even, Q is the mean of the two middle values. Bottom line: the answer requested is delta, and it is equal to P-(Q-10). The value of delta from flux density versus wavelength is 10.2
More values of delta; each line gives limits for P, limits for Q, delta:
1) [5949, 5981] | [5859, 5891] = 9.6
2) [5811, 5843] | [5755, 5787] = 10.3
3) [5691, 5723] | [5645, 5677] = 10.0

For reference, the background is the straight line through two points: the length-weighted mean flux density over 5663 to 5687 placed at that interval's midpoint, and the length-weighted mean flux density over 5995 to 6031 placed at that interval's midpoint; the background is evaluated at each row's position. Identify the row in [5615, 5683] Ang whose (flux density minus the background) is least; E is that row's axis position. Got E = 5682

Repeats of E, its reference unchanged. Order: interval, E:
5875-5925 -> 5892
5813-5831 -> 5828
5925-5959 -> 5946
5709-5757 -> 5726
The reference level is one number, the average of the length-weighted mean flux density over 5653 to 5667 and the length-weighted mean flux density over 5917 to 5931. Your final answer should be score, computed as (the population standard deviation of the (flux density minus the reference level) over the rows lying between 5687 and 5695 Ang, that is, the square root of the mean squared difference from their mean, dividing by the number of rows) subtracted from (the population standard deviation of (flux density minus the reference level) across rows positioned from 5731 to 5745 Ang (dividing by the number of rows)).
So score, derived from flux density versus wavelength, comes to -0.02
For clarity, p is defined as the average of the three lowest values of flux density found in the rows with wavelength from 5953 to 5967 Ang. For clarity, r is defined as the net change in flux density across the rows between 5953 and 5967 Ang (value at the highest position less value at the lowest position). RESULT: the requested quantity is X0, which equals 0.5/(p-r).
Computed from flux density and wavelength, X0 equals 0.0420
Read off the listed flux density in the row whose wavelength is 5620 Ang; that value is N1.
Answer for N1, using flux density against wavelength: 12.11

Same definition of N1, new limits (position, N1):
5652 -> 12.19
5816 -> 12.46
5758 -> 12.13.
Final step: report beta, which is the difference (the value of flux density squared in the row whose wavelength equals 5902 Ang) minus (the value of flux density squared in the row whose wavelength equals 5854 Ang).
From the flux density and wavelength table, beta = 0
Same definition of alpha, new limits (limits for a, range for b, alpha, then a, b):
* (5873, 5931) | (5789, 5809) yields 0.080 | 12.1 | 12.3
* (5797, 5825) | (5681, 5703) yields 0.086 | 12.4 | 12.0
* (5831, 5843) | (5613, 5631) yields 0.081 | 12.4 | 12.4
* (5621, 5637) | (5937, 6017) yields 0.089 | 12.4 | 11.8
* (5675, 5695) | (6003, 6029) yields 0.087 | 12.0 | 11.7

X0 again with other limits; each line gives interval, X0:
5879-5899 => 0.0424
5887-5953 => 0.0417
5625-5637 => 0.0409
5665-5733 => 0.0430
